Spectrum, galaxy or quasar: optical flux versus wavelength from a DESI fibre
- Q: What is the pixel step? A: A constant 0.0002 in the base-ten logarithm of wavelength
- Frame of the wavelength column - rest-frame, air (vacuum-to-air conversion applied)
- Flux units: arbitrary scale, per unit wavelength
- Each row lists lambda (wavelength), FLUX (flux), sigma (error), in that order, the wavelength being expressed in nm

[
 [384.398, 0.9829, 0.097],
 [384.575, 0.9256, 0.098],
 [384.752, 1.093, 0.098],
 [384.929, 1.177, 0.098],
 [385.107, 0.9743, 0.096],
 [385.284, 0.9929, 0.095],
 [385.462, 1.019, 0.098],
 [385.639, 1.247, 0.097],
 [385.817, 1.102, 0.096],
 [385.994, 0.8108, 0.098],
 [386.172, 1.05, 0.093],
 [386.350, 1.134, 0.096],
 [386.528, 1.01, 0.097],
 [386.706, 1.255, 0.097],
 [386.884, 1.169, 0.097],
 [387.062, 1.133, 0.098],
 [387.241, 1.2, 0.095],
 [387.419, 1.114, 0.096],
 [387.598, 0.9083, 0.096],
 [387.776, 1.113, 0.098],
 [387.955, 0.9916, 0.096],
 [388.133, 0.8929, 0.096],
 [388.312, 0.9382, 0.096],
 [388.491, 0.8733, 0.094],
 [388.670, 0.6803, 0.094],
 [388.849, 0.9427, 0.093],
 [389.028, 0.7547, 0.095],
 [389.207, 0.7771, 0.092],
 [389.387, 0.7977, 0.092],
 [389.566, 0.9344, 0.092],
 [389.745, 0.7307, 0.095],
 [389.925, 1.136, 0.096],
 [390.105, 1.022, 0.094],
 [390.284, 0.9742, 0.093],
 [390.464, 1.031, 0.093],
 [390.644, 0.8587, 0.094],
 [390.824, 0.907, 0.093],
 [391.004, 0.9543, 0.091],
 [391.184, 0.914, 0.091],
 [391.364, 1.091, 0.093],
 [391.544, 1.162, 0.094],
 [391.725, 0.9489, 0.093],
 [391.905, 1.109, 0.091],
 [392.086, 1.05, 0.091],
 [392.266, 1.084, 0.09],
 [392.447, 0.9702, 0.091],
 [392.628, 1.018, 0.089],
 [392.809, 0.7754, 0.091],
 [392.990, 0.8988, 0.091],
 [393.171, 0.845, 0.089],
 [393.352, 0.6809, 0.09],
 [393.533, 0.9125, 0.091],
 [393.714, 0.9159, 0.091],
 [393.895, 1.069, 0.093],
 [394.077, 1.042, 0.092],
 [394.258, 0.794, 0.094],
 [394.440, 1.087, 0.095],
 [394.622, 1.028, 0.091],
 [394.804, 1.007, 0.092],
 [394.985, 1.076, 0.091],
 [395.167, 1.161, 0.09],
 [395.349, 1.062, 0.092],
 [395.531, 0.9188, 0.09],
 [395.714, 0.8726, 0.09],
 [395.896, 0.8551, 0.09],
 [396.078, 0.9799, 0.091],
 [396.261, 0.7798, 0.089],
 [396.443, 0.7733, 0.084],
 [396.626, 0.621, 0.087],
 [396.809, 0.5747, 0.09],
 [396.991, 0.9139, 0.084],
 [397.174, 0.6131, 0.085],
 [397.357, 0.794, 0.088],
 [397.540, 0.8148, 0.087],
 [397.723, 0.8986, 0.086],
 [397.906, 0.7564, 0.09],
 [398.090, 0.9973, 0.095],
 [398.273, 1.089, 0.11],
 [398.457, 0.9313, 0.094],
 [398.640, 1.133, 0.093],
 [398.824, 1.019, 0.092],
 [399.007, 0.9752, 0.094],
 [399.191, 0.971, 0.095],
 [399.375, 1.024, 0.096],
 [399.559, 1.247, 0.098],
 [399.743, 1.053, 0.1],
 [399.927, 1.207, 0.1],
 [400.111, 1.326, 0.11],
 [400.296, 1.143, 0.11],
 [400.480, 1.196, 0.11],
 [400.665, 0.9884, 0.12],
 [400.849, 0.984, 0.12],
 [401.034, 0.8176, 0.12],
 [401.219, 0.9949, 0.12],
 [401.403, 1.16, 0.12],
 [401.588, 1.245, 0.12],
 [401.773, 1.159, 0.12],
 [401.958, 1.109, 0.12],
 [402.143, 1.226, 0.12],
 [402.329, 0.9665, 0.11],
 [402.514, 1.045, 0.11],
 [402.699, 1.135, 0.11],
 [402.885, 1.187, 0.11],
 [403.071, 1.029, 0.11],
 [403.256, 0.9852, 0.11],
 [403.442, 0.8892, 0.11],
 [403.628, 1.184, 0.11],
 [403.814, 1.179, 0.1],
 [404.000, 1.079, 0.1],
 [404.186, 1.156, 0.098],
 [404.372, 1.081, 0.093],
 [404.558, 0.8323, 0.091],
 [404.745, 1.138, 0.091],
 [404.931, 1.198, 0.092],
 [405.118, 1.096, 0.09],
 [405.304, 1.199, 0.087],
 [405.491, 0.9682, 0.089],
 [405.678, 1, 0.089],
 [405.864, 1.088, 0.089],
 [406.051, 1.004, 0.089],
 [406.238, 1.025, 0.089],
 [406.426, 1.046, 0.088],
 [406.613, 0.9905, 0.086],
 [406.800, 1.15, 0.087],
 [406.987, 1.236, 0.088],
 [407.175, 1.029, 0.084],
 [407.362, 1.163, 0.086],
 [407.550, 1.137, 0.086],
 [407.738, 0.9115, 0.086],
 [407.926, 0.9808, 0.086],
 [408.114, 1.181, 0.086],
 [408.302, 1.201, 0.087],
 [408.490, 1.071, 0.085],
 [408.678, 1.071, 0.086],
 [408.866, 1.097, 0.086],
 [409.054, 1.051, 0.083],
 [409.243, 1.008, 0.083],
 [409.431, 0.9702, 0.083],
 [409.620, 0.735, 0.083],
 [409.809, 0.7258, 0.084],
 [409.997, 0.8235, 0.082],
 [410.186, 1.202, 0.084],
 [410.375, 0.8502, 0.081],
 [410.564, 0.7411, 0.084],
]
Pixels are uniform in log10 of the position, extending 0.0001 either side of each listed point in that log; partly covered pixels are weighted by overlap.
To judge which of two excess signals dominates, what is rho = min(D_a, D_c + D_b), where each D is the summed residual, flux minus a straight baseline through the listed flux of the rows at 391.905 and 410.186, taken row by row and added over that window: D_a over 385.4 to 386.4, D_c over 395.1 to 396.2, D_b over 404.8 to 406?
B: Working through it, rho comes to -1.4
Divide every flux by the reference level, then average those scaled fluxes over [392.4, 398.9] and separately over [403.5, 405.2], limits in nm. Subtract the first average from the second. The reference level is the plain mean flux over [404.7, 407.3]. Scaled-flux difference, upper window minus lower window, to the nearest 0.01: 0.18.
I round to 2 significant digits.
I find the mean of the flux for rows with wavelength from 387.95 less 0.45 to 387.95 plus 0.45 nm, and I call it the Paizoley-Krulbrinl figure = 0.97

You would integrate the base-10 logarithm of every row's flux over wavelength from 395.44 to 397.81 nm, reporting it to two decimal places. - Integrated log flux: -0.24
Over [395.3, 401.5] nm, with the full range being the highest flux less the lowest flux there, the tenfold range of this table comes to 7.5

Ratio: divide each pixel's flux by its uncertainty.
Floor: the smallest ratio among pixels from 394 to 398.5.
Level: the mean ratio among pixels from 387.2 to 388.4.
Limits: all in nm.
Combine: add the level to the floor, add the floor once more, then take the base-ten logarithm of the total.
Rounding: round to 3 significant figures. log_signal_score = 1.37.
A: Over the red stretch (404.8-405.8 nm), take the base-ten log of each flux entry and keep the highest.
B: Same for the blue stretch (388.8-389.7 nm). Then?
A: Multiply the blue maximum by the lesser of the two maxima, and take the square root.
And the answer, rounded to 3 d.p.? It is 0.026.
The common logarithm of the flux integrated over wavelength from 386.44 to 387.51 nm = 0.089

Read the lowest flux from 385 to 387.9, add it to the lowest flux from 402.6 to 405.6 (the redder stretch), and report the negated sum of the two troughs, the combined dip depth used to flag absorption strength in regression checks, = -1.64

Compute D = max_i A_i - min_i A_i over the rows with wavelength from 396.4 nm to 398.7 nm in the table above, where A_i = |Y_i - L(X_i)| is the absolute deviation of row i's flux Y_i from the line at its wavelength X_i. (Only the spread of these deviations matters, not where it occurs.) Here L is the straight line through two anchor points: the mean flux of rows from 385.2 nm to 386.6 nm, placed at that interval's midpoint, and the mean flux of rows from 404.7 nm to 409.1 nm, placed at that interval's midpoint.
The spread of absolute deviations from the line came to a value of 0.47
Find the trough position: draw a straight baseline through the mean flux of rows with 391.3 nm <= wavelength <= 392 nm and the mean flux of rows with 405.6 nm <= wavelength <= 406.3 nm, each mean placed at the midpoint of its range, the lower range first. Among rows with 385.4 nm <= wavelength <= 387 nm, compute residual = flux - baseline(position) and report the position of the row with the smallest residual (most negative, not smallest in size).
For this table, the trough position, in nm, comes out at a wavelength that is 385.994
